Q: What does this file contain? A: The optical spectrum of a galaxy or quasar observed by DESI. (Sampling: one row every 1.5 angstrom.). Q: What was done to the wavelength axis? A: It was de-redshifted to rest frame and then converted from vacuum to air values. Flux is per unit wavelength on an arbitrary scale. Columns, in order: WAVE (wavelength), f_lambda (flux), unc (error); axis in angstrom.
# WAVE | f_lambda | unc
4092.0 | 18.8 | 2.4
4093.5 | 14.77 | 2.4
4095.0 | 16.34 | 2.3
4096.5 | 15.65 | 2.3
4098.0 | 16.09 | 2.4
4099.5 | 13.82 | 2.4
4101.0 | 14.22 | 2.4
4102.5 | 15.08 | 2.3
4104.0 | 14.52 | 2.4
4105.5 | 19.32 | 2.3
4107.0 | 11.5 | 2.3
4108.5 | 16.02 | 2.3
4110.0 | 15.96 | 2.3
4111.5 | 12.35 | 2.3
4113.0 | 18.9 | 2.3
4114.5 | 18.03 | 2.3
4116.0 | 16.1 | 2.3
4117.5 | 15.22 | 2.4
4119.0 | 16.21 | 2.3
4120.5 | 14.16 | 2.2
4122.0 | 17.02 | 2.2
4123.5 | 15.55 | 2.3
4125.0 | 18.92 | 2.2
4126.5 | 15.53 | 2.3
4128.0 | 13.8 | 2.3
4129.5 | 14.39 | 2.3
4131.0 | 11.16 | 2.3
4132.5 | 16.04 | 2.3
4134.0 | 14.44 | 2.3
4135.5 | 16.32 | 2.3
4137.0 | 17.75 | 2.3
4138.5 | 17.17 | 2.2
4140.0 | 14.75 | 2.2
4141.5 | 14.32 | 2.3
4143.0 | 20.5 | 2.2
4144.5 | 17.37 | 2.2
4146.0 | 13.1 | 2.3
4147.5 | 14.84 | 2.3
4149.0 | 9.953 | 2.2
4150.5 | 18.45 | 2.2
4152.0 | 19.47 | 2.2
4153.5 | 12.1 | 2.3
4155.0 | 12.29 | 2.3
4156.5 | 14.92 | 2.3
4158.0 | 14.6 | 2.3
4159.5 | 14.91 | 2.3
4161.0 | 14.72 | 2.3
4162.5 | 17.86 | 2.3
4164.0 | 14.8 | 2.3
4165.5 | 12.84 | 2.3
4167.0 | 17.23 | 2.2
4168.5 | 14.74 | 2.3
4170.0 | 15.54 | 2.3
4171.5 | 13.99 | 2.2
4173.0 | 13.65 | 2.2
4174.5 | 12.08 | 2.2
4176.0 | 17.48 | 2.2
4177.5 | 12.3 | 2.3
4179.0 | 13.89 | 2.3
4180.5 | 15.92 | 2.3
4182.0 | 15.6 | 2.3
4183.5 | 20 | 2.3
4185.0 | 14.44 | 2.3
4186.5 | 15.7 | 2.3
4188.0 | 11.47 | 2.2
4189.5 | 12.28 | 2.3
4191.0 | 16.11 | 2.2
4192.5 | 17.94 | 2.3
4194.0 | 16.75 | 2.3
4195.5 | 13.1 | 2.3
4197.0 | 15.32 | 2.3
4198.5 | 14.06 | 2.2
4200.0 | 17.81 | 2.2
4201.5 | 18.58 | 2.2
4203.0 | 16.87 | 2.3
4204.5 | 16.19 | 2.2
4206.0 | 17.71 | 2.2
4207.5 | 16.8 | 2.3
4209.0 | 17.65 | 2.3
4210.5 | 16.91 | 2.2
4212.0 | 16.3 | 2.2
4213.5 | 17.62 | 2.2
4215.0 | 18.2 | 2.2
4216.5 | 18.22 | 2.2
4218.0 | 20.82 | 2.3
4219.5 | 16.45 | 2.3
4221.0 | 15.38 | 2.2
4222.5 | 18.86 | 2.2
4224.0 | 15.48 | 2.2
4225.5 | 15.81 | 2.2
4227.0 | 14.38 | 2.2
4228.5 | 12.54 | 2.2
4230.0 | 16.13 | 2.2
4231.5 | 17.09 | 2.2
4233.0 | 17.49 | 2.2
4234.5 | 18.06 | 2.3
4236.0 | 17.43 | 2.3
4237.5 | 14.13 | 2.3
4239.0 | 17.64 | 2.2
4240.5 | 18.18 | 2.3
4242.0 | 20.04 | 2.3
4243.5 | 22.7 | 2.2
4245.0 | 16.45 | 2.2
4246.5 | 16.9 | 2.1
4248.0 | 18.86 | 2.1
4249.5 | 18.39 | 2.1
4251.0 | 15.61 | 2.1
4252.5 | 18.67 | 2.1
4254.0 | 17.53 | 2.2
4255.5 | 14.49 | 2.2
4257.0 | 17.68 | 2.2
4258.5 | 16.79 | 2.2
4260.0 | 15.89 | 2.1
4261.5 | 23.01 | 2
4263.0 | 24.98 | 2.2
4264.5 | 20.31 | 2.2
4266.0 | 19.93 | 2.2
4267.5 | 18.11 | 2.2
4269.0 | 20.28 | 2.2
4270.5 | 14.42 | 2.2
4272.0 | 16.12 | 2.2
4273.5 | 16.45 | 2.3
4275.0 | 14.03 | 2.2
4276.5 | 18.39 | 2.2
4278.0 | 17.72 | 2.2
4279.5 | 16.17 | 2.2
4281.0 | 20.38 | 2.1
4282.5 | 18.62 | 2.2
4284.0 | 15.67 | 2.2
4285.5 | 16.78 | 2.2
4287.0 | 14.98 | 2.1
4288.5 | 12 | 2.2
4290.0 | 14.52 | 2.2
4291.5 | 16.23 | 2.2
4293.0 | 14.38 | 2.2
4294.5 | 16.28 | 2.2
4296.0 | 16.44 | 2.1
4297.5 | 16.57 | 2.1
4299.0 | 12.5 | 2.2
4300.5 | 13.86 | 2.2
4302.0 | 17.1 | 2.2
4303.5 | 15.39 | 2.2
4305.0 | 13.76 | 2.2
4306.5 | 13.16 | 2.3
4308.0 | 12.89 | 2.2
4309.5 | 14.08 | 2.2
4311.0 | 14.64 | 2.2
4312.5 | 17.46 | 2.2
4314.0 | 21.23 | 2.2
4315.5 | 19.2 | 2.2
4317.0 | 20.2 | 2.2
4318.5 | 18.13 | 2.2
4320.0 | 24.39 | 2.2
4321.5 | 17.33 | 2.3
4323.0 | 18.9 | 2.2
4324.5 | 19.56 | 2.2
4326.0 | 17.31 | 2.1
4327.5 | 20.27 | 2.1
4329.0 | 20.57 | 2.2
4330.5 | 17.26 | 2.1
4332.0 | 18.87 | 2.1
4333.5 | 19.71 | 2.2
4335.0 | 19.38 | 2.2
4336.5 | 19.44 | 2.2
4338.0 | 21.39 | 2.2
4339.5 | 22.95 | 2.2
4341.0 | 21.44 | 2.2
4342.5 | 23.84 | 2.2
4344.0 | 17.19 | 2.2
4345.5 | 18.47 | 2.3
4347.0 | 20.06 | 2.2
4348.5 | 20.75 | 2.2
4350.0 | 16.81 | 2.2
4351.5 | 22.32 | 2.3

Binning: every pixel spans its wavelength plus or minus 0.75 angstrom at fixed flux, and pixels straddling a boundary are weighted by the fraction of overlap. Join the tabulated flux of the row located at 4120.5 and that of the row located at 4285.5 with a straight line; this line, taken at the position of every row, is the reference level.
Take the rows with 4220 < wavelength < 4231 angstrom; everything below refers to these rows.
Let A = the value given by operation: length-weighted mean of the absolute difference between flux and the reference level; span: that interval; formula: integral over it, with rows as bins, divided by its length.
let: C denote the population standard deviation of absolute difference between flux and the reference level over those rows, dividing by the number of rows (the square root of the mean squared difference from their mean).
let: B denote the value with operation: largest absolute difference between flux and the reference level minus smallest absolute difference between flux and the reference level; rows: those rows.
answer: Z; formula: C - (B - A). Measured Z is -0.76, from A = 1.2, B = 3.3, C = 1.3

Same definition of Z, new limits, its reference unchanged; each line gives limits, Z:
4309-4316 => -0.14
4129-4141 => -0.32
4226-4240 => -0.71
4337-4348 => -0.45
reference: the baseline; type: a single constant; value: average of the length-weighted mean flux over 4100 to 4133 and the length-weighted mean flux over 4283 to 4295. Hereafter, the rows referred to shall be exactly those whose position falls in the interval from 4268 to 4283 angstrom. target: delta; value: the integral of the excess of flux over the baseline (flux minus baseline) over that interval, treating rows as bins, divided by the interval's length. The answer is 2.0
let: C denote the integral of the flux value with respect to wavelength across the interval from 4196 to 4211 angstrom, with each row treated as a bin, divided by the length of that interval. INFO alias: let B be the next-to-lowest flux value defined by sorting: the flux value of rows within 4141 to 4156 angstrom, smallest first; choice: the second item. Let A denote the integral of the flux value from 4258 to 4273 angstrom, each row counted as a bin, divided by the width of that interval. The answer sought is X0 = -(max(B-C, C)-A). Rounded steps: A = 19.0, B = 12.1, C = 16.7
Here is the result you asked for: 2.3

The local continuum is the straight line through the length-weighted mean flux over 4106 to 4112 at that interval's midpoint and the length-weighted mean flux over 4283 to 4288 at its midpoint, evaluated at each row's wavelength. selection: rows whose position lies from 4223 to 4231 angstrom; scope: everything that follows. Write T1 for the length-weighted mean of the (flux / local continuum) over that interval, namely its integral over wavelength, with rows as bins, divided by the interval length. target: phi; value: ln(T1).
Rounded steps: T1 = 0.99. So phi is -0.01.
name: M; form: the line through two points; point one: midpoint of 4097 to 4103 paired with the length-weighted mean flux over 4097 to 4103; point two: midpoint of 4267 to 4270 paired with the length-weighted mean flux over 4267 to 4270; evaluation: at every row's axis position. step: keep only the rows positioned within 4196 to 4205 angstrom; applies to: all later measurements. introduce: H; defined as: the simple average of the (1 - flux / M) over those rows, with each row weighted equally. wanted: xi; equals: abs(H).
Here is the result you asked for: 0.05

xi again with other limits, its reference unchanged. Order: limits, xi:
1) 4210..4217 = 0.01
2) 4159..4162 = 0.09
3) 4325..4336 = 0.07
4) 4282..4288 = 0.14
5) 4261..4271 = 0.07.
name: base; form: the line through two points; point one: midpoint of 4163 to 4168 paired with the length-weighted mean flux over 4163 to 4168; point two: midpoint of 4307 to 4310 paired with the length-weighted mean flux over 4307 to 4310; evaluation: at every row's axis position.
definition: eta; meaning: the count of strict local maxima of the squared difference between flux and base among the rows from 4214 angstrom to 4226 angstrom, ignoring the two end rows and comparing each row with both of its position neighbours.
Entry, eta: 2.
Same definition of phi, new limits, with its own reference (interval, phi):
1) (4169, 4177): -0.02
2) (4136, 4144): 0.15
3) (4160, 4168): 0.05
